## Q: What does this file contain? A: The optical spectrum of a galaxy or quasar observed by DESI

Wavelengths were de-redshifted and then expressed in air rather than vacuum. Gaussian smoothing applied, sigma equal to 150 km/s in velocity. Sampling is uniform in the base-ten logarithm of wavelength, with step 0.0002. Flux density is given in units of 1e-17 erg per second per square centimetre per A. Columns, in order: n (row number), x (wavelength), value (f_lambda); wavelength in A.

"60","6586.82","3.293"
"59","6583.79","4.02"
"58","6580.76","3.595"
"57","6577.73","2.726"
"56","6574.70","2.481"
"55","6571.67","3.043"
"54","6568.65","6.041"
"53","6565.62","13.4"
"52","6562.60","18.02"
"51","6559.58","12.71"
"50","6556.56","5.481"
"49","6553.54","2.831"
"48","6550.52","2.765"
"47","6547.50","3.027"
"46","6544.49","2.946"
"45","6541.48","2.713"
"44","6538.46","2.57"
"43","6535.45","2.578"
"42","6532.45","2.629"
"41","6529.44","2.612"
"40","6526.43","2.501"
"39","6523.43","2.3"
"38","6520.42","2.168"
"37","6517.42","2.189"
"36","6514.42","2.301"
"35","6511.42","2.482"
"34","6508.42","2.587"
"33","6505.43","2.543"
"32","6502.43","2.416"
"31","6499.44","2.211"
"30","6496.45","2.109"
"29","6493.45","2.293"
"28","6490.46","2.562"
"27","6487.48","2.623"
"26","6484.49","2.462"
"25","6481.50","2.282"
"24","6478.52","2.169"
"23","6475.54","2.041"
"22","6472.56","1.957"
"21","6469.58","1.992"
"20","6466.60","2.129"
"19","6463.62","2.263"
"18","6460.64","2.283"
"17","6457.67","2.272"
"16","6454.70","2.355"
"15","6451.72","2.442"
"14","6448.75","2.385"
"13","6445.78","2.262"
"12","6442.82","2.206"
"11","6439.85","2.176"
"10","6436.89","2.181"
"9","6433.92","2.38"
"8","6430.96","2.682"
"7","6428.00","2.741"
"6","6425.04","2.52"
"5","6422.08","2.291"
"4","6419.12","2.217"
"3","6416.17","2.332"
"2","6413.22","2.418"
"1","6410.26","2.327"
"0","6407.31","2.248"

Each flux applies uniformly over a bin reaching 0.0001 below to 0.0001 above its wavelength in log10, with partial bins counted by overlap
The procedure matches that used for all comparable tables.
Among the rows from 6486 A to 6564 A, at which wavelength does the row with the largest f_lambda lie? 6562.60 A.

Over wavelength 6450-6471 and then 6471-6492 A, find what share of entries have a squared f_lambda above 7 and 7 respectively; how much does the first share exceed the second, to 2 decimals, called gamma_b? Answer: 0.00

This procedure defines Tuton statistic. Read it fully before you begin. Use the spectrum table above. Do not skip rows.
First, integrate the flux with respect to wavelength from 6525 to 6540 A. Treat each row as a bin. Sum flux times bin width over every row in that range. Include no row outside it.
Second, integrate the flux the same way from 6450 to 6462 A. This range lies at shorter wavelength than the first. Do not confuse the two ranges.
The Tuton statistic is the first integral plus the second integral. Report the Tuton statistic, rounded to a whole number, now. 67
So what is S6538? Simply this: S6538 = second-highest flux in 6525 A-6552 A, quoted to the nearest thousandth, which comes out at 2.946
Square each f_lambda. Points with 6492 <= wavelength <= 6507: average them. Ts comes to 5.4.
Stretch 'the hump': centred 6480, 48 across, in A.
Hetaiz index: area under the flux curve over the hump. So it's 108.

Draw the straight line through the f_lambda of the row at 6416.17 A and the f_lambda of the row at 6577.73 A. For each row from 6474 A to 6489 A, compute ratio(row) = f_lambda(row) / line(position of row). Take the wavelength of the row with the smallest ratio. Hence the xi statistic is 6475.54 A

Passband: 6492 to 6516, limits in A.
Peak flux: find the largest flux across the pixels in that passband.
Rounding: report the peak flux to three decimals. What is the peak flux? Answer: 2.587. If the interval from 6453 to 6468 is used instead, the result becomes 2.355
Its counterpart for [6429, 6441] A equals 2.682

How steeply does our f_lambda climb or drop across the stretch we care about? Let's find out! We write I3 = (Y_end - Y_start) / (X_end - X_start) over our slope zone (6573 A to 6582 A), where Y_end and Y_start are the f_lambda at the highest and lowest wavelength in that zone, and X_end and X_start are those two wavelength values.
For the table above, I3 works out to 0.184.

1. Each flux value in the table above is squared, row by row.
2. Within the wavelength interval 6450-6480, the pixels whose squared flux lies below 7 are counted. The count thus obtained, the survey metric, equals 10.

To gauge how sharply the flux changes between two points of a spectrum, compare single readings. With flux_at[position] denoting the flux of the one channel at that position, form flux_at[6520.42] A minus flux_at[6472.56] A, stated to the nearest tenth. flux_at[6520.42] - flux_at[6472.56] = 0.2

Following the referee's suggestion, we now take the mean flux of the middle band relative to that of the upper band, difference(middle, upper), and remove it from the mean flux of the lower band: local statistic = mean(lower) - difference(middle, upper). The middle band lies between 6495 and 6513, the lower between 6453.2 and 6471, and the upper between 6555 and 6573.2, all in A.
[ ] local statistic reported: 9.6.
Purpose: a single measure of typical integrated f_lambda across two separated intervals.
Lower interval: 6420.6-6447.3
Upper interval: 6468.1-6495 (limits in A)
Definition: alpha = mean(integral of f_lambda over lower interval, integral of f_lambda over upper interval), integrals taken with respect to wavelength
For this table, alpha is 62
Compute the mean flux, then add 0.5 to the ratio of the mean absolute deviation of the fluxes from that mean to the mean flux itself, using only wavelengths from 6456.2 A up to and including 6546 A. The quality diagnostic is 0.58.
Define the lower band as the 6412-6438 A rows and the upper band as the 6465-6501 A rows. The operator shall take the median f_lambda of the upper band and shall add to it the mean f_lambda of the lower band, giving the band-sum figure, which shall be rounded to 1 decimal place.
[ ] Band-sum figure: 4.6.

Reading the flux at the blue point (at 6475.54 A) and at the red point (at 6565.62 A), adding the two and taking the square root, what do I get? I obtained 3.93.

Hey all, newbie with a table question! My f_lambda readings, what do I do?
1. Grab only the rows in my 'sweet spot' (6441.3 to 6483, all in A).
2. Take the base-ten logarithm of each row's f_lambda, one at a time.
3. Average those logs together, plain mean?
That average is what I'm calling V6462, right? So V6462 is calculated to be 0.34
